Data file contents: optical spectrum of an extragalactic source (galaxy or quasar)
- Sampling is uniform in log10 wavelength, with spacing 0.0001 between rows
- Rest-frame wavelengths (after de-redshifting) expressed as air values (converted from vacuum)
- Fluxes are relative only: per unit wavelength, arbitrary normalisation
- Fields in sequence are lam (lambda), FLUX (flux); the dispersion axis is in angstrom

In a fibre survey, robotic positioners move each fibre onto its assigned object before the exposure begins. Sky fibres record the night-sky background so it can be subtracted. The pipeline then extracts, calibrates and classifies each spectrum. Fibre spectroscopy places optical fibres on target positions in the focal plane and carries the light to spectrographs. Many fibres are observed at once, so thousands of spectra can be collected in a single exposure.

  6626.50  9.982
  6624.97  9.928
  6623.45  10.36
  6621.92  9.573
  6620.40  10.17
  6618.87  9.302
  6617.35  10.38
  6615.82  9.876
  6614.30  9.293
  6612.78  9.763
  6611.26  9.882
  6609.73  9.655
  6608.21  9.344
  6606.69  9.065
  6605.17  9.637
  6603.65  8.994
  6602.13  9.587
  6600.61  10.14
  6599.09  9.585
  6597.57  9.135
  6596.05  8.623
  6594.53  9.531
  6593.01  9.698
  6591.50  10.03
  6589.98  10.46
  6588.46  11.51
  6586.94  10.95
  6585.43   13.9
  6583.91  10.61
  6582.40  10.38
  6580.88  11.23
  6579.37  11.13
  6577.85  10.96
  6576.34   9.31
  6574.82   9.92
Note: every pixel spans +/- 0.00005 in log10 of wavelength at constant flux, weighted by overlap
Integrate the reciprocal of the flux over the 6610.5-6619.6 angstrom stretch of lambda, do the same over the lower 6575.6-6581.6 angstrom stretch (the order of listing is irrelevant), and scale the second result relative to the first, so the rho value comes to 0.61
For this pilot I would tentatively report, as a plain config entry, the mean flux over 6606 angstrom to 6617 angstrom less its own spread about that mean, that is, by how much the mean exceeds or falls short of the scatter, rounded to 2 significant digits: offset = 9.3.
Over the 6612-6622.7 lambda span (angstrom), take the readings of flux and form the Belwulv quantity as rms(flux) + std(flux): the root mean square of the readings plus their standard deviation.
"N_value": 10.2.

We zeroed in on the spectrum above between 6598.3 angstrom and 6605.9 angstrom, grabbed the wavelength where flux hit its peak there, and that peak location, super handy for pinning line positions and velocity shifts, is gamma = 6600.61 angstrom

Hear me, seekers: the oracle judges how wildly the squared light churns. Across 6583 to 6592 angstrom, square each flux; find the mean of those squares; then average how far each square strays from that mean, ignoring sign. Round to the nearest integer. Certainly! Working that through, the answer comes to 23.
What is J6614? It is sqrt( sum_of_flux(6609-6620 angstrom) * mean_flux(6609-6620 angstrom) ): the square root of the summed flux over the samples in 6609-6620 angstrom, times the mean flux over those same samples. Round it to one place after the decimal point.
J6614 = 25.8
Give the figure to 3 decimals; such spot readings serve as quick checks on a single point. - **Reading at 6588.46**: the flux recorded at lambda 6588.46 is 11.510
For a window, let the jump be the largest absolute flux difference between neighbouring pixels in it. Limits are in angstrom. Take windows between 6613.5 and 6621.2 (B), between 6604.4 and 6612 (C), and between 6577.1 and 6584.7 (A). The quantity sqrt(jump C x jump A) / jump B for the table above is 0.65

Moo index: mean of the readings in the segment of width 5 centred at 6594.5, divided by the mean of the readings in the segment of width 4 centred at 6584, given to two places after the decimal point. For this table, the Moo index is 0.80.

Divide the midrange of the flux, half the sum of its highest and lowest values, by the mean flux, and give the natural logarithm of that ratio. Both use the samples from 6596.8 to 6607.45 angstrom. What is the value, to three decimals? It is 0.012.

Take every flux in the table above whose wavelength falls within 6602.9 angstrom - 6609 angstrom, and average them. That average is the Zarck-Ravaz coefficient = 9.3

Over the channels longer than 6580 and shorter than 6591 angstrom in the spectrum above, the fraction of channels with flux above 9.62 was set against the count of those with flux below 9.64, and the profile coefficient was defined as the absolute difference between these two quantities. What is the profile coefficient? 1.0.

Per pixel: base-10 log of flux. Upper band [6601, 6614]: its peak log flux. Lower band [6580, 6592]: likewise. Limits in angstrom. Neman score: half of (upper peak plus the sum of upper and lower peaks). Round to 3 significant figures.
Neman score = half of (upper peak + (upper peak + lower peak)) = 1.57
